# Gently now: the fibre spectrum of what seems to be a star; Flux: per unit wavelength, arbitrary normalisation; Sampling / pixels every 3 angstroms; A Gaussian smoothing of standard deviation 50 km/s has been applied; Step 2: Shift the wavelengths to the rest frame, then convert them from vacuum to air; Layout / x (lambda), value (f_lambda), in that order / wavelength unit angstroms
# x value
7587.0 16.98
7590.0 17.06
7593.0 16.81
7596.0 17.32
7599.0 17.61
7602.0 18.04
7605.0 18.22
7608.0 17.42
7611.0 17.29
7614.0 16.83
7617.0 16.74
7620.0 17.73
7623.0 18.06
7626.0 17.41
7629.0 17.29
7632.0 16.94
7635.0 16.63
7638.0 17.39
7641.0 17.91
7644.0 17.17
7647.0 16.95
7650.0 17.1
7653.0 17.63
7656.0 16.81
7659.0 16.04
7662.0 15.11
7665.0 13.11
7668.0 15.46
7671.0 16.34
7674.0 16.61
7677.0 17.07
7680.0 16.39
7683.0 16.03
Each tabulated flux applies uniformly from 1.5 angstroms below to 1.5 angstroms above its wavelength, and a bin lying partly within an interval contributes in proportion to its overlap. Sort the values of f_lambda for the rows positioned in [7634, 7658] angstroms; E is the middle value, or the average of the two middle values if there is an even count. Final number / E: 17.1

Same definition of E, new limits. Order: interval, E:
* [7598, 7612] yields 17.6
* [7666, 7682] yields 16.4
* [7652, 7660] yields 16.8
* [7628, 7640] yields 17.1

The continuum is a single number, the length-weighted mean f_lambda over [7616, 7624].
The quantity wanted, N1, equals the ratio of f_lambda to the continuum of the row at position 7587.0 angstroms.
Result 0.97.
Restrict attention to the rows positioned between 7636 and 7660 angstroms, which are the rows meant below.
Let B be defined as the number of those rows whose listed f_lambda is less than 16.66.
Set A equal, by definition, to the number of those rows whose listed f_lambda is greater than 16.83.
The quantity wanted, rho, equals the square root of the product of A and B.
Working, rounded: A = 6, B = 1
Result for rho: 2.45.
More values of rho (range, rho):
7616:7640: 2.45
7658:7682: 2.65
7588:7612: 0.00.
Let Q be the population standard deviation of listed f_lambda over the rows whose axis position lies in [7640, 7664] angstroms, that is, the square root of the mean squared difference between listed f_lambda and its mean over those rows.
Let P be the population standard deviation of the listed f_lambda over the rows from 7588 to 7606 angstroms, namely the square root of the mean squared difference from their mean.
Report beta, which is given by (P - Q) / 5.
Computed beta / -0.07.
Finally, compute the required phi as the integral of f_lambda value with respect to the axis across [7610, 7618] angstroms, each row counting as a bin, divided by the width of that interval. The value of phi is 16.9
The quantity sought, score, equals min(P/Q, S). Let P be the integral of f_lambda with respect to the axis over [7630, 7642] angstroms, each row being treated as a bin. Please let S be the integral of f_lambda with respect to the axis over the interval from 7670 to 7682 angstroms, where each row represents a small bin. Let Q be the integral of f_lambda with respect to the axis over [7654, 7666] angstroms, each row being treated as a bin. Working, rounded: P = 206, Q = 185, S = 199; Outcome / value 1.11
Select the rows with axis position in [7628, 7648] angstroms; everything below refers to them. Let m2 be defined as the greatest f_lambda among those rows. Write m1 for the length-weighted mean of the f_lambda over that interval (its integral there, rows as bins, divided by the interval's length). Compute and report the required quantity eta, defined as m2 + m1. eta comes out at 35.1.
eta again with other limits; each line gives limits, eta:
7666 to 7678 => 33.3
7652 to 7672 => 33.4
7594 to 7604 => 35.7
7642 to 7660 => 34.6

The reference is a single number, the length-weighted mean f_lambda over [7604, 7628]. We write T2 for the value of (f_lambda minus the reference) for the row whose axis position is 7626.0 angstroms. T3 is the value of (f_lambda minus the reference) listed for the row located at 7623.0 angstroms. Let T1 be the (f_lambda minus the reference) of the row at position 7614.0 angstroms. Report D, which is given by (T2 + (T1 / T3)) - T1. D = 0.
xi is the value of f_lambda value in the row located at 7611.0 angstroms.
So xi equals 17.29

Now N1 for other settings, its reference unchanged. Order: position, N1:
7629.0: 0.99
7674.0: 0.95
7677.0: 0.97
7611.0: 0.99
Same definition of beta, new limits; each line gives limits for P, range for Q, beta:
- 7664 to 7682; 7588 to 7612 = 0.17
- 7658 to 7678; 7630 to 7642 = 0.15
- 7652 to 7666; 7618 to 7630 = 0.25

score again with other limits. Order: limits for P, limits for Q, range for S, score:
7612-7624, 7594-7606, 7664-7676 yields 0.98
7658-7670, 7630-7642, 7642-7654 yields 0.87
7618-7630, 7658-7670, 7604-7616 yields 1.18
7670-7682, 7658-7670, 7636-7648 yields 1.11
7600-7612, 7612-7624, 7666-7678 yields 1.03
